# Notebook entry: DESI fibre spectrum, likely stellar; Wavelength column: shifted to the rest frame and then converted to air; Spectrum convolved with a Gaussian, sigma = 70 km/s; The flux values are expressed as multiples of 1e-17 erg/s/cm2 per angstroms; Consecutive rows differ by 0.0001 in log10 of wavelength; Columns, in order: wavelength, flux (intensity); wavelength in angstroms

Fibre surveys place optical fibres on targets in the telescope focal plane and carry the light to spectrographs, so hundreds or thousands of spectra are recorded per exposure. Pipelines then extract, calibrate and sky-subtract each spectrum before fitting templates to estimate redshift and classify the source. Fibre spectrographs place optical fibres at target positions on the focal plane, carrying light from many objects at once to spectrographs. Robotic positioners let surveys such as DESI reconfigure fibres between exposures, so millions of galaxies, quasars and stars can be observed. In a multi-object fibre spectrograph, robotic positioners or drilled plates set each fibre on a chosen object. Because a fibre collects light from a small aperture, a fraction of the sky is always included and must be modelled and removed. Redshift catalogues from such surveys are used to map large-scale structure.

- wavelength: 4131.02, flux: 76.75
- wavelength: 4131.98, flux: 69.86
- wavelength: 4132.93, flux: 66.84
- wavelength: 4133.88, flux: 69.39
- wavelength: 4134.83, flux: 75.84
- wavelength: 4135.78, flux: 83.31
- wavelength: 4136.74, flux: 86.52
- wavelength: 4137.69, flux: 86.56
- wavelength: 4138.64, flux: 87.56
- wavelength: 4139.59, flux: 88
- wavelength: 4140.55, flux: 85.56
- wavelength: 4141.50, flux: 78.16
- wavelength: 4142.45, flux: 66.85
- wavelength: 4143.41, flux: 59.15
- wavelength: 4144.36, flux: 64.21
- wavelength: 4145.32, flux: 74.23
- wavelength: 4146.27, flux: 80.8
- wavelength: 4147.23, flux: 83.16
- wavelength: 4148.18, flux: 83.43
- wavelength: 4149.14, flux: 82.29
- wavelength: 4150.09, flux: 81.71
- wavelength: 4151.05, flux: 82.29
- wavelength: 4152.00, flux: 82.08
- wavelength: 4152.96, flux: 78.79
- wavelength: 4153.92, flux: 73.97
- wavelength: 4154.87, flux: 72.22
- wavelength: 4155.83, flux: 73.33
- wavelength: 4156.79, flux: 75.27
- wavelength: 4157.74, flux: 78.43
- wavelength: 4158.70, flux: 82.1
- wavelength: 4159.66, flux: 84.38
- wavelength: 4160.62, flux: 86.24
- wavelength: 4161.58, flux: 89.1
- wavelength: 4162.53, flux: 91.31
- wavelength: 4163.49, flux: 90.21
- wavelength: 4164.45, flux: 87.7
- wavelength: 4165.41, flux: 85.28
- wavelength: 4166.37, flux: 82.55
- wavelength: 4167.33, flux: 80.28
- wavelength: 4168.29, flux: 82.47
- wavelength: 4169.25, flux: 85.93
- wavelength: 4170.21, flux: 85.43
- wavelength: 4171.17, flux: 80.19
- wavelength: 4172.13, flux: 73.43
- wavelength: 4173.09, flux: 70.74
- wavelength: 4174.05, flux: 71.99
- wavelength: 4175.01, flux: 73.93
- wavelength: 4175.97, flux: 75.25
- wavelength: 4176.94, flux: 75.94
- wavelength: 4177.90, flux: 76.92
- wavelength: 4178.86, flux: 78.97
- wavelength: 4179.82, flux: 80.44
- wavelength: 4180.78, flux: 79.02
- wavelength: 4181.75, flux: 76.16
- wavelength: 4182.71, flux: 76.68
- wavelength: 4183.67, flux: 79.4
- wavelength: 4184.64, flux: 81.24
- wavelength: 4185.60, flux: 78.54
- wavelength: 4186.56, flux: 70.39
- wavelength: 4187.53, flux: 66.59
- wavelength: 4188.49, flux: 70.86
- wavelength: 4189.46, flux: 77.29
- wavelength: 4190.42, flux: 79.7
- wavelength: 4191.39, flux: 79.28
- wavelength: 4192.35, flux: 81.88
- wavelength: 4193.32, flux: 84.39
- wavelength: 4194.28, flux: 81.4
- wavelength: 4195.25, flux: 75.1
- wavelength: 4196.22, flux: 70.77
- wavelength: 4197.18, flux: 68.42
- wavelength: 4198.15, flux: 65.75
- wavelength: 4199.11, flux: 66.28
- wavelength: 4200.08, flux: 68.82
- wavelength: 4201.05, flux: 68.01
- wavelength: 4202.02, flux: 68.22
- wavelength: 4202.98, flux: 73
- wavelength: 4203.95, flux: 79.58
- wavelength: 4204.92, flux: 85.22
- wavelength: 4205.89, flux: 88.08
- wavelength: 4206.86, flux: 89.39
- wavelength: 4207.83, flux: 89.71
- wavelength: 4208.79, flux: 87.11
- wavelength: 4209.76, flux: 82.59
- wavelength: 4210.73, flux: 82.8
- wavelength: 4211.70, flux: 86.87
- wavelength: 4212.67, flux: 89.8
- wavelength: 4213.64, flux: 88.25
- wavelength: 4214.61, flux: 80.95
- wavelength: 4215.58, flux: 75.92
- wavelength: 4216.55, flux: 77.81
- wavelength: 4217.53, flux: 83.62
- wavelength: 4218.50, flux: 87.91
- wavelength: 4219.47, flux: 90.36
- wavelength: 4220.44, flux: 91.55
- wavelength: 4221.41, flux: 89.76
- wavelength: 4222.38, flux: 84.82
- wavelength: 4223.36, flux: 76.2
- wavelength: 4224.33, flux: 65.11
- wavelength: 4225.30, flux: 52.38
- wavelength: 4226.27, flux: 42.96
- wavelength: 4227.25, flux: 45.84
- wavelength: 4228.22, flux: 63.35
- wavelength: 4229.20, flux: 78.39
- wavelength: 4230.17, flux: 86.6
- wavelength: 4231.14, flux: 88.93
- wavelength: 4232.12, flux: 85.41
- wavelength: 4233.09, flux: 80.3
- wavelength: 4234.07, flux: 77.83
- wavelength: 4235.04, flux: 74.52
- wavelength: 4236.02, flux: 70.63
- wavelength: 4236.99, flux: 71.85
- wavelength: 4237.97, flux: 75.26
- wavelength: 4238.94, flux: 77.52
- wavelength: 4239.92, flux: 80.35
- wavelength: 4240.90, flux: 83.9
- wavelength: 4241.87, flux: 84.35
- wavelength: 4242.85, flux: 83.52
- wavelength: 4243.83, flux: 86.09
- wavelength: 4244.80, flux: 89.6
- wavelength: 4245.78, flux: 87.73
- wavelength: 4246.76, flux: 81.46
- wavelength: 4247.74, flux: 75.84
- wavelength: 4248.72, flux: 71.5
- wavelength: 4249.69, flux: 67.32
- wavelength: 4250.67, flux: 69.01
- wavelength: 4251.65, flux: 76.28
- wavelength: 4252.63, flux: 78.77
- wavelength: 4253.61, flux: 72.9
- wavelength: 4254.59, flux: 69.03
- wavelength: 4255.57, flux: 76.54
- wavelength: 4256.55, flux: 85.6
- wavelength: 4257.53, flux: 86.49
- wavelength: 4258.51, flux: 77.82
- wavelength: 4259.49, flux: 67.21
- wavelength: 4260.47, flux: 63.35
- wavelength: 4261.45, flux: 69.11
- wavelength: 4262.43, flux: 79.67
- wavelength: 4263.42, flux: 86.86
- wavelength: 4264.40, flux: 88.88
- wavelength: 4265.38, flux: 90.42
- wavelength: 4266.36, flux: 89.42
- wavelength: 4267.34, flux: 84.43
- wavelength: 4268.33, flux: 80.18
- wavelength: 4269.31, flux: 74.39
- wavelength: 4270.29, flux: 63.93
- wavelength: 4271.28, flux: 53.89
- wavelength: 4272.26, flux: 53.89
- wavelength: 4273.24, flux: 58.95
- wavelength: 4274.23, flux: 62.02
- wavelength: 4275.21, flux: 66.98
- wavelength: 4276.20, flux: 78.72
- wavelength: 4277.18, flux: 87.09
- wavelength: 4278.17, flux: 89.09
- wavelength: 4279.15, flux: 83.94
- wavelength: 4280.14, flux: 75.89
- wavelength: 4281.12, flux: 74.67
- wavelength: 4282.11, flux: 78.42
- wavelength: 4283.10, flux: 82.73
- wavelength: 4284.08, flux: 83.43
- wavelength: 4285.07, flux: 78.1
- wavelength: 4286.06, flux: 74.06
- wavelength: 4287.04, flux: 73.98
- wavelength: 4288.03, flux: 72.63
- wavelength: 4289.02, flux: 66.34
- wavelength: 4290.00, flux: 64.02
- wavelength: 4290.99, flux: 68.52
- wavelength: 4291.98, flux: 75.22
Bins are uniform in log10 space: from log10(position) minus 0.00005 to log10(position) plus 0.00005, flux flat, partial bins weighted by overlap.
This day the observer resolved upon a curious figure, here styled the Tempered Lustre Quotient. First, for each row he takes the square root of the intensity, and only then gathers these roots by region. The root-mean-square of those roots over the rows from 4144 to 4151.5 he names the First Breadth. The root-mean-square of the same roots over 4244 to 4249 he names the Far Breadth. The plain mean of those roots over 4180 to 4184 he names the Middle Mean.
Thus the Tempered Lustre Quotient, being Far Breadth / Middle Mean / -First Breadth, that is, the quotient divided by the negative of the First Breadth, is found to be -0.115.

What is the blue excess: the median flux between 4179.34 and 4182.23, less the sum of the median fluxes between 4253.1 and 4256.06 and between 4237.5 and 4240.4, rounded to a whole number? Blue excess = -71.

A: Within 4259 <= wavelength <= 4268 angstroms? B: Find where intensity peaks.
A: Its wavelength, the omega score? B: 4265.38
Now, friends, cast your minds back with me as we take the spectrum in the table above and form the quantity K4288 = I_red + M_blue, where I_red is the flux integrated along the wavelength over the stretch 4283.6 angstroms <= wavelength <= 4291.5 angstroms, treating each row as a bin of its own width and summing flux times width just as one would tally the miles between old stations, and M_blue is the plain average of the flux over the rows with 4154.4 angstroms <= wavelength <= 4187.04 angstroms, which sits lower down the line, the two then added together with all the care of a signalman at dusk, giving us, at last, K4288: 653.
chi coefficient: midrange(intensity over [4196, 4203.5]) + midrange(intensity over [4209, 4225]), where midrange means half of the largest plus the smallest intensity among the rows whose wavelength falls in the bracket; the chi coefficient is 148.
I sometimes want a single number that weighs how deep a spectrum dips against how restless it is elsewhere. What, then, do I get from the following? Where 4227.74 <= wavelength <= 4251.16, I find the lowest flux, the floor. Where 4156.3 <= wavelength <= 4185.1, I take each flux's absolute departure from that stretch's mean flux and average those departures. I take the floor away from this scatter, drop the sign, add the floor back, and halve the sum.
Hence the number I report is 61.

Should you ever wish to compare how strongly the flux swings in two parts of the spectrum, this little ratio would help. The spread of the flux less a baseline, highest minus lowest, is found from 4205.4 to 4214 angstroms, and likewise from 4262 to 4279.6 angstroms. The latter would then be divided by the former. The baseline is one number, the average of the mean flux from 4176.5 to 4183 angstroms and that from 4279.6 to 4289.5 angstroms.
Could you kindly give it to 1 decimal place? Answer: 5.1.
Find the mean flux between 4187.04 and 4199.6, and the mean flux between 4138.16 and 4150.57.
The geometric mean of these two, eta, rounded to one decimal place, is 76.2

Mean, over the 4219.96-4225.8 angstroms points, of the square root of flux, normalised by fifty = 0.174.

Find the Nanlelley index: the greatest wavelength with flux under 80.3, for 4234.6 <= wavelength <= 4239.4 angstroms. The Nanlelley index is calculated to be 4238.94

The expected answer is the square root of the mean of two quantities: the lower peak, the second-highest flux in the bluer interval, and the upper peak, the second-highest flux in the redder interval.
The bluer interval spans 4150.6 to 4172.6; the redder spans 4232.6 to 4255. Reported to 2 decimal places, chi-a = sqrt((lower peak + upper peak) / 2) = 9.43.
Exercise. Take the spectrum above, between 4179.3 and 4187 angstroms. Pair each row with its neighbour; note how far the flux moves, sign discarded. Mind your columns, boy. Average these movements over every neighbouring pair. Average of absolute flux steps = 2.89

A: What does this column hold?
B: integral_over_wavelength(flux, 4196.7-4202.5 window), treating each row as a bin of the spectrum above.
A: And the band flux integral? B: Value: 392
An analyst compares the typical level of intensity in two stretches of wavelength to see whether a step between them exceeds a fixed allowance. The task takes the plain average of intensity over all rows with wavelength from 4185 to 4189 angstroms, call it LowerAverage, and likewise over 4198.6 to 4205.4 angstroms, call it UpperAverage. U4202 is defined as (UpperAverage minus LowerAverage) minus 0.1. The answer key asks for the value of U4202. 1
